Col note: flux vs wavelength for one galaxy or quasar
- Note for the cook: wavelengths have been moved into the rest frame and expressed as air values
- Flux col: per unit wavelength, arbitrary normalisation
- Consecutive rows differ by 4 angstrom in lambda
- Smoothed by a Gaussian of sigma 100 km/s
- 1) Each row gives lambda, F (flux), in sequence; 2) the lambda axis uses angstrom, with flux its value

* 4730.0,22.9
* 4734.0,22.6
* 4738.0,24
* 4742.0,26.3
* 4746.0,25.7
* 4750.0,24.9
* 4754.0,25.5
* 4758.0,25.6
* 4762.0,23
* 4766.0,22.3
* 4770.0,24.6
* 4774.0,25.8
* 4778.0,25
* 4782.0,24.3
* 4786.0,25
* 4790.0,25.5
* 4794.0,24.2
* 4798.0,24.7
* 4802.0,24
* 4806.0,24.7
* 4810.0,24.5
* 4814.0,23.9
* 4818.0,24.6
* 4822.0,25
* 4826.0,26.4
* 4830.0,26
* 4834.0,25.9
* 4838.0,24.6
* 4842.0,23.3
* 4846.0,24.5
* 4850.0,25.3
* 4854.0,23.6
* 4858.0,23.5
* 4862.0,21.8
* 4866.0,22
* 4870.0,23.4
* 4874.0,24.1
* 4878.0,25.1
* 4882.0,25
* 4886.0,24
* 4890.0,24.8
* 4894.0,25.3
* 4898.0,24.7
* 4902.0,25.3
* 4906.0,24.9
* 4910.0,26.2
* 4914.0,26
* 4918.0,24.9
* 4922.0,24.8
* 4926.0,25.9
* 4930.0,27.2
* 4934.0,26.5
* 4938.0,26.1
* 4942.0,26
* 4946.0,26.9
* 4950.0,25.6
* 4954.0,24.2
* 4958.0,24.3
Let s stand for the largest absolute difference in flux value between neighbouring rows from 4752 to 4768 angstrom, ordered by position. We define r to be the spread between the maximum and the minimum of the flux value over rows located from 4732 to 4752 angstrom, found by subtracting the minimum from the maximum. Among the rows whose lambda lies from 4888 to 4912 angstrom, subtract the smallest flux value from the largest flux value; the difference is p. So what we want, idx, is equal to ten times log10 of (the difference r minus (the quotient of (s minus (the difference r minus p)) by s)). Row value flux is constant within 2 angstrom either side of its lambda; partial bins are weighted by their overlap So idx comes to 5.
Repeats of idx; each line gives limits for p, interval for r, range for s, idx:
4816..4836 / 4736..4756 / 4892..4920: 2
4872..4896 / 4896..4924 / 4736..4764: -2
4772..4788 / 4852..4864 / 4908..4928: 0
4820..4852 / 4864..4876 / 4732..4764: -1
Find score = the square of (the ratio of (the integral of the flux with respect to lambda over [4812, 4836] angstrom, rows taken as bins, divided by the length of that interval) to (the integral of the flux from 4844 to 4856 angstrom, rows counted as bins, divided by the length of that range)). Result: 1.07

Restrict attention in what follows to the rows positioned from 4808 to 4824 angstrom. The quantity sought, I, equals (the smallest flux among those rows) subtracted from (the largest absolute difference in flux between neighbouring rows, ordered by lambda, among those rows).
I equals -23.2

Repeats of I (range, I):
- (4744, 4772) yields -19.7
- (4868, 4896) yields -22.4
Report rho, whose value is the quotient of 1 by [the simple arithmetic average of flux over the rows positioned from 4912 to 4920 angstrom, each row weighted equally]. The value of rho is 0.0393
